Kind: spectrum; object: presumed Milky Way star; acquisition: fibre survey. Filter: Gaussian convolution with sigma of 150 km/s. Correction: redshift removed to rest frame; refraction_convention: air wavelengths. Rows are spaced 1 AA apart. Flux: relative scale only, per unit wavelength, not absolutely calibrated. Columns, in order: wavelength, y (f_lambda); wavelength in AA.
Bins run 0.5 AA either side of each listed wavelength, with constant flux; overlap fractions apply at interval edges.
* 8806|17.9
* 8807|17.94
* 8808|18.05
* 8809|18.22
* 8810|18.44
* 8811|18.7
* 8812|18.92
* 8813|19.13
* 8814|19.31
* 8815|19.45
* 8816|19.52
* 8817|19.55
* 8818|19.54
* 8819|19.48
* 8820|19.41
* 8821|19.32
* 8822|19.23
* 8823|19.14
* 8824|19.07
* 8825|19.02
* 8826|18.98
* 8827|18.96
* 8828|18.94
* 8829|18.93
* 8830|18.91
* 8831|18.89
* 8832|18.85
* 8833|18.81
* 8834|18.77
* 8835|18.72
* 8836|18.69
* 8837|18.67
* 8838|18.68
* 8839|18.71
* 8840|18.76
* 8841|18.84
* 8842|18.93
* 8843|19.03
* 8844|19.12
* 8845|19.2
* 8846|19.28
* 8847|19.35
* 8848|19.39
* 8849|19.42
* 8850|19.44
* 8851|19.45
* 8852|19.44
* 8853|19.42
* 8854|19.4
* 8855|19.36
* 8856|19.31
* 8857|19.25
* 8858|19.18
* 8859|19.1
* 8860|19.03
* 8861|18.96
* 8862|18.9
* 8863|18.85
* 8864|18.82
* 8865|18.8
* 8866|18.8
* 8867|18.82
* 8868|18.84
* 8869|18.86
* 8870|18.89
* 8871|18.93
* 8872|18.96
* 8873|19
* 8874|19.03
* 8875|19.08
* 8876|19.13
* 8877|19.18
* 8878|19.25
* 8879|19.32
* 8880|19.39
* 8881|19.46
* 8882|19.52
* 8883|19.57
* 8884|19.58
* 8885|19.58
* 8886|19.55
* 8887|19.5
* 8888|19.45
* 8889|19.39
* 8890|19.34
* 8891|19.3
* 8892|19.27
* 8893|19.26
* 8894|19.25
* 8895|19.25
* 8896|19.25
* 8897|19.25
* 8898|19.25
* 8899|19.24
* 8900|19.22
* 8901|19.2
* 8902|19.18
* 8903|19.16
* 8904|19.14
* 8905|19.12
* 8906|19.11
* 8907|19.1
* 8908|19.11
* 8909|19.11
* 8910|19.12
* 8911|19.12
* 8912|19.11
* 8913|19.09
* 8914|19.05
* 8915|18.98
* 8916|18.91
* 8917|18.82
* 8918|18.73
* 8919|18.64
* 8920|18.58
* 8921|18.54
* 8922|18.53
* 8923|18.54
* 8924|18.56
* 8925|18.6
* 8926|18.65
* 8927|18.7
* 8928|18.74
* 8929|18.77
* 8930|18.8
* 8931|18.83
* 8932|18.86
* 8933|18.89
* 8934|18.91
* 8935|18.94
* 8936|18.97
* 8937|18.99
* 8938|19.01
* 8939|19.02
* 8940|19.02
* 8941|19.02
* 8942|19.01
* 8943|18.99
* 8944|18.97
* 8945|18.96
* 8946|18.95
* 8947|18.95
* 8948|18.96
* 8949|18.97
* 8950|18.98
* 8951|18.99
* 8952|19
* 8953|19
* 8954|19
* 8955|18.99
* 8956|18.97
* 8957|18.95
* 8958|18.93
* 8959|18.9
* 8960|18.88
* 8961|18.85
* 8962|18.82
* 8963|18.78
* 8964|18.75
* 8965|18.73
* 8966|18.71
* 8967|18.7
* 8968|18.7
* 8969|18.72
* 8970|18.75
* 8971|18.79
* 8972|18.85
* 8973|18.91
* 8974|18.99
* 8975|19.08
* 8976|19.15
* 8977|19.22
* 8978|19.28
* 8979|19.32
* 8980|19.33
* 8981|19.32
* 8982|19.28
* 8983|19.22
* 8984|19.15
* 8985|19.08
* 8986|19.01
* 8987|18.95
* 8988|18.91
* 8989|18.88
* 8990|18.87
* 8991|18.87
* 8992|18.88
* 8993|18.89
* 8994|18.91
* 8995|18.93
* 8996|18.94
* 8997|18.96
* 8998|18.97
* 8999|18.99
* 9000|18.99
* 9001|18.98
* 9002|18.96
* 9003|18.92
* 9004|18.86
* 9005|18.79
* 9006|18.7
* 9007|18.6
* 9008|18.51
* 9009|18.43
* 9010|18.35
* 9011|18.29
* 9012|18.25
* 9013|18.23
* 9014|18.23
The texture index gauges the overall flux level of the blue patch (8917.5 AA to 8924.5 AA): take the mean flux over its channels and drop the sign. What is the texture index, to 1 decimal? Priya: 18.6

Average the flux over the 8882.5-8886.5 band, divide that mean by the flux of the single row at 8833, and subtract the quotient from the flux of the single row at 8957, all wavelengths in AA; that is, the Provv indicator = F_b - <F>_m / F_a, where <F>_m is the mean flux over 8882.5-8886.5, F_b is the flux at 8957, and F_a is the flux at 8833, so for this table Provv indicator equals 17.9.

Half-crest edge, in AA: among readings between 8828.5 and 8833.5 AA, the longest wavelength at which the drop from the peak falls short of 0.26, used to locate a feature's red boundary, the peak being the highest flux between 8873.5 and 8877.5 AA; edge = 8829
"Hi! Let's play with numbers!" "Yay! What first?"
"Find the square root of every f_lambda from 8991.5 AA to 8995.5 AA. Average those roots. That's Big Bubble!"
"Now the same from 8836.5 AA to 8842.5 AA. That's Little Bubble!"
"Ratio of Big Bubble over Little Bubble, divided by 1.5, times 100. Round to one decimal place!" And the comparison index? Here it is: 66.9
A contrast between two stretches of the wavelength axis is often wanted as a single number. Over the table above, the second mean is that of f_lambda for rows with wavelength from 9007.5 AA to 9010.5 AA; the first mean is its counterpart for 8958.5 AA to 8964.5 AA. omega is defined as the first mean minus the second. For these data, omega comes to 0.40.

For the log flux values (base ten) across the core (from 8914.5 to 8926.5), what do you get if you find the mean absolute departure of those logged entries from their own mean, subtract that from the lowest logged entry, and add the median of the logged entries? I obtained 2.535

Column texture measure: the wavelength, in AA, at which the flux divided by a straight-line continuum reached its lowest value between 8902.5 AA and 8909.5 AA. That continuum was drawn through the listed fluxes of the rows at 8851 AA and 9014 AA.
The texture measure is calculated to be 8907 AA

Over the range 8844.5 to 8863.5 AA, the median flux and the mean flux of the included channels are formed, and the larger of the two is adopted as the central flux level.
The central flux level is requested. 19.3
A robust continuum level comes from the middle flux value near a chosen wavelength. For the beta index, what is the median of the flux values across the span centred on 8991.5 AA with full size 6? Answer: 18.9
